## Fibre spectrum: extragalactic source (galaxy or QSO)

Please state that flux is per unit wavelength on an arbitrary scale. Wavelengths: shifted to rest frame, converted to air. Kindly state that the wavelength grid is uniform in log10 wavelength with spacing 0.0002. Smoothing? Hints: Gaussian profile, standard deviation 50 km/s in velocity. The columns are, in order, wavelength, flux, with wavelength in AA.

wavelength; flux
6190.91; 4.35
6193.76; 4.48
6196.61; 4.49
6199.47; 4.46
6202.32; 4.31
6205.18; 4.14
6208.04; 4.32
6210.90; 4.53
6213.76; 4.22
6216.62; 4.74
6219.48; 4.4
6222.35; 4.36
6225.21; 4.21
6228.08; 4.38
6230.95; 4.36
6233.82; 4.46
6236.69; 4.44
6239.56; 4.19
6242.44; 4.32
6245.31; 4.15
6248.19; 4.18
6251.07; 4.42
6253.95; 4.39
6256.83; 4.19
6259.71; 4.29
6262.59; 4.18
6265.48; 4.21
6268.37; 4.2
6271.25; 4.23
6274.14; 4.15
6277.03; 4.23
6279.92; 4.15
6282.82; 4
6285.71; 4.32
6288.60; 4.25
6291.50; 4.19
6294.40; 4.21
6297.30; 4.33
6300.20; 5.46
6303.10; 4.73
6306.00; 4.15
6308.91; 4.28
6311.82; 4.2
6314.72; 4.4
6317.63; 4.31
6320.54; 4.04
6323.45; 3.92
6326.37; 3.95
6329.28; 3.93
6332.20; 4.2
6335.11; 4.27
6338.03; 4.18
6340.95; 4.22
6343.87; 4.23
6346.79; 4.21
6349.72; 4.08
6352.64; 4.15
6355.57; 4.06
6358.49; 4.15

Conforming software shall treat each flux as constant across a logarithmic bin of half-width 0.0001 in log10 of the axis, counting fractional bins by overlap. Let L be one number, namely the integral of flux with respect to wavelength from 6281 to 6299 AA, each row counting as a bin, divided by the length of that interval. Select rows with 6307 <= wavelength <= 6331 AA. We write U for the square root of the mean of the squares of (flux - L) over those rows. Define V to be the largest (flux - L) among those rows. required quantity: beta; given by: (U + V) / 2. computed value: 0.19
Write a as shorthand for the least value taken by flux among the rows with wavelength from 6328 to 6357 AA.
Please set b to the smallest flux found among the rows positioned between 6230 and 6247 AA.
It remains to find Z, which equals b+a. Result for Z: 8.08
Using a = 3.93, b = 4.15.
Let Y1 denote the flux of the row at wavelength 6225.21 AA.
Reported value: 4.21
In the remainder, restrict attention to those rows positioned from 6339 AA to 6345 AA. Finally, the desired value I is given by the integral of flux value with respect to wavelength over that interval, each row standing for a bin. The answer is 25.3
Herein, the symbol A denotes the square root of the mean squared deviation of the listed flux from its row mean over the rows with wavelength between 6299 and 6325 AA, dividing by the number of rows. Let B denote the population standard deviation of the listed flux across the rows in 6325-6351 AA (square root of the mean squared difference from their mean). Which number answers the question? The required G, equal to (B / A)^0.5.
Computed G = 0.5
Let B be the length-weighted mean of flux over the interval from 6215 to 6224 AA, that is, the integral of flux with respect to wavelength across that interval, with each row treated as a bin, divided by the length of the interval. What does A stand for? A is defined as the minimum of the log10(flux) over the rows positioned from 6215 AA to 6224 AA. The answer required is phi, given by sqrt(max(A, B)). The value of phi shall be 2.12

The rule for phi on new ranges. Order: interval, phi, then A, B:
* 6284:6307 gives 2.11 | 0.618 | 4.46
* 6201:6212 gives 2.08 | 0.617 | 4.32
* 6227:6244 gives 2.09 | 0.622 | 4.36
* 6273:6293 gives 2.05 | 0.602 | 4.18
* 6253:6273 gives 2.06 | 0.621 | 4.24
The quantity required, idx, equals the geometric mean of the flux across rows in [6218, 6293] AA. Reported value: 4.26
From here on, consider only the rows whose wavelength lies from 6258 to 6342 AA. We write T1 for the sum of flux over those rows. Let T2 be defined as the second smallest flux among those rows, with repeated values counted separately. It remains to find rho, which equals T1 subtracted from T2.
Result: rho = -119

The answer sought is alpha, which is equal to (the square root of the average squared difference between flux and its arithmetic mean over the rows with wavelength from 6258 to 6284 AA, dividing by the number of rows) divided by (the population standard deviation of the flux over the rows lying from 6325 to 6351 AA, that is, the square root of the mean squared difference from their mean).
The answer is 0.6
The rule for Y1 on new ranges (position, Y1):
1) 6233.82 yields 4.46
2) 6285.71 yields 4.32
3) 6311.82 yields 4.2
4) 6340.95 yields 4.22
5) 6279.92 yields 4.15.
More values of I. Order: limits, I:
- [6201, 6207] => 25.4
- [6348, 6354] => 24.7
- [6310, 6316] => 25.8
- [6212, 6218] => 26.9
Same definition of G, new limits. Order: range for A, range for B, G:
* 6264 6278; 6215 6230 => 2.4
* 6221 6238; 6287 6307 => 2.3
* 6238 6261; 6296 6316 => 2.1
